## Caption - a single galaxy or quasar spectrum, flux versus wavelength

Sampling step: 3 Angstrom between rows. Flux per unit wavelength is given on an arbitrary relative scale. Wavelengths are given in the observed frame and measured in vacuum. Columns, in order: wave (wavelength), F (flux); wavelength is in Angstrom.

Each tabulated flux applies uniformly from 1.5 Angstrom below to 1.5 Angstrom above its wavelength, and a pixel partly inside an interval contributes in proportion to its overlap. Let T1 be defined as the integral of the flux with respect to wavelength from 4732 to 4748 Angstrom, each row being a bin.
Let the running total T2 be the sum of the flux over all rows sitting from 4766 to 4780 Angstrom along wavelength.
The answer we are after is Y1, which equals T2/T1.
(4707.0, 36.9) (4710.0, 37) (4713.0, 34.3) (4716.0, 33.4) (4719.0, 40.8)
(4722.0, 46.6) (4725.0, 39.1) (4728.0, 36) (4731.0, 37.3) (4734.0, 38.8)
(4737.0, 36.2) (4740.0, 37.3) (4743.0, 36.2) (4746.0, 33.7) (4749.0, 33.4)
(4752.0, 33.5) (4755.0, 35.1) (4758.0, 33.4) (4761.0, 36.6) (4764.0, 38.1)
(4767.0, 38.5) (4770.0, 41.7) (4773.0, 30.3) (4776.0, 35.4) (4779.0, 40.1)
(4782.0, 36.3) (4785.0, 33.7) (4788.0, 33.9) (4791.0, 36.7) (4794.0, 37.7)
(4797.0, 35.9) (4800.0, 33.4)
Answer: 0.32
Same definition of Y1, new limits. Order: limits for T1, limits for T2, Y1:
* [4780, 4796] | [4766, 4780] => 0.32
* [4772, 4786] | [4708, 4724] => 0.39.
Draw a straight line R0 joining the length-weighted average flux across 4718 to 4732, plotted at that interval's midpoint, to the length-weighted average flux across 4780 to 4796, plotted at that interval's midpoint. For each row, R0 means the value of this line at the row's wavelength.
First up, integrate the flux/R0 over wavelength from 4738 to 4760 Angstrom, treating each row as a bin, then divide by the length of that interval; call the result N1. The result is 0.90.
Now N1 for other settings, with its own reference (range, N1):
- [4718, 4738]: 0.99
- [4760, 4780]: 1.00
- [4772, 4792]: 0.97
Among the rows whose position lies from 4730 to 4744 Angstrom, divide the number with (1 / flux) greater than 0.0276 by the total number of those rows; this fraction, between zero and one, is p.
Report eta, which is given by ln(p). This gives -0.92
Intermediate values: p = 0.400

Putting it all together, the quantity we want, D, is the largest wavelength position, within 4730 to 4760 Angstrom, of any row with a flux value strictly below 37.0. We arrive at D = 4758.0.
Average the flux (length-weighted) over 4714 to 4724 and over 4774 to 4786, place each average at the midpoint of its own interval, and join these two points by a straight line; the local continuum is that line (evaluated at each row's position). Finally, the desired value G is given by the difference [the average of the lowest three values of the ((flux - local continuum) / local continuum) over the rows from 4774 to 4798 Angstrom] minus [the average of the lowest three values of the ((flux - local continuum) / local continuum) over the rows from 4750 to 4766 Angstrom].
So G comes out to 0.05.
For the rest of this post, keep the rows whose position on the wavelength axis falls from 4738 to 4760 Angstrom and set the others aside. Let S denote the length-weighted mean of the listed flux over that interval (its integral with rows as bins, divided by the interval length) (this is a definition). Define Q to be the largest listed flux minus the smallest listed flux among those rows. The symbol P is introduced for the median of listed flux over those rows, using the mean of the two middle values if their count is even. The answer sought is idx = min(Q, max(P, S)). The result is 4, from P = 33.7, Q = 4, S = 34.7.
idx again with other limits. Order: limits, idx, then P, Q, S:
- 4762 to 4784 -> 11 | 38.1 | 11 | 37.1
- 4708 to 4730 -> 13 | 37.0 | 13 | 38.1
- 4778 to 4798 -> 6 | 36.3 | 6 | 36.2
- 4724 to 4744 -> 3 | 37.3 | 3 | 37.3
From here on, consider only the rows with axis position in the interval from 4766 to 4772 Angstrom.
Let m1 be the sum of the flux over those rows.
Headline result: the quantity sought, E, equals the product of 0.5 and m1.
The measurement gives 40.1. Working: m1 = 80.2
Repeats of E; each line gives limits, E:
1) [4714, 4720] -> 37.1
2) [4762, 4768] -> 38.3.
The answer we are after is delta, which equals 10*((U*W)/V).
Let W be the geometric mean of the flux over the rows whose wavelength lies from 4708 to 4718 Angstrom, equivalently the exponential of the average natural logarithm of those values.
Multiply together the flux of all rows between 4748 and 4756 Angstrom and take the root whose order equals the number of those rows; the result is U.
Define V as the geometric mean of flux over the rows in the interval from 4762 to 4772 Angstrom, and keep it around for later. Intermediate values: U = 34.0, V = 39.4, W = 34.9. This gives 301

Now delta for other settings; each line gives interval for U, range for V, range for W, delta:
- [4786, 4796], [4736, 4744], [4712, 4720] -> 355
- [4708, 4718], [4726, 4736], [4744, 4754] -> 313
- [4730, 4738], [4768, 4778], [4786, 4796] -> 380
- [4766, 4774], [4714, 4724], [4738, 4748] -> 327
